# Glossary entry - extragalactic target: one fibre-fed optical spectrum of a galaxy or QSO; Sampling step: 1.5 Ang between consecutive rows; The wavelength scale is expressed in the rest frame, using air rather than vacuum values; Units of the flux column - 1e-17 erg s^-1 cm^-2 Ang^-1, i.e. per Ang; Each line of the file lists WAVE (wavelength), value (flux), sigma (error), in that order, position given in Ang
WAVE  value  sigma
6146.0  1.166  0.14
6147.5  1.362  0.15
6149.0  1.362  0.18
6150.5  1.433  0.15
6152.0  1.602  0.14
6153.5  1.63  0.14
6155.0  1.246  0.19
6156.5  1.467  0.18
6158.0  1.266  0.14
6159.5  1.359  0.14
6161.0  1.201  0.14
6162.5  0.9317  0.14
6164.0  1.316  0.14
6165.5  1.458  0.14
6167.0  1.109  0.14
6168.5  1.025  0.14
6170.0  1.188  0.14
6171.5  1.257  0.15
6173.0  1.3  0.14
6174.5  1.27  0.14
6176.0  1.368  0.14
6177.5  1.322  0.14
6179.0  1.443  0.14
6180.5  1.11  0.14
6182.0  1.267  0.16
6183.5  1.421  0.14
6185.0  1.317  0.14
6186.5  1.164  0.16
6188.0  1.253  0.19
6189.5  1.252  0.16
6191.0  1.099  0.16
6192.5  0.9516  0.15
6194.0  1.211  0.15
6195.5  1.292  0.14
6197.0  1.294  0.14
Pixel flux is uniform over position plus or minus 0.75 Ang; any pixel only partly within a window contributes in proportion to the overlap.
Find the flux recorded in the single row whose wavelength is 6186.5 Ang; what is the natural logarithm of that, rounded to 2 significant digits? 0.15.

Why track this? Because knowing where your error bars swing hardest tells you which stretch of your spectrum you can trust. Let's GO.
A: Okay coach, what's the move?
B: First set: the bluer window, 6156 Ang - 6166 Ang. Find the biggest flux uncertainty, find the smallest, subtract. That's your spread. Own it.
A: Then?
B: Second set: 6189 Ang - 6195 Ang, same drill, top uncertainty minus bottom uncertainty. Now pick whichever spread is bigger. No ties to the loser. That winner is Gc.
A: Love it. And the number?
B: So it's 0.040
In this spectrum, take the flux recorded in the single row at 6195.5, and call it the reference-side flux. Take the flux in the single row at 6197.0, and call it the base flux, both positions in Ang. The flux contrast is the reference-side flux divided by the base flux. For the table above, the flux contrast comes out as 1.00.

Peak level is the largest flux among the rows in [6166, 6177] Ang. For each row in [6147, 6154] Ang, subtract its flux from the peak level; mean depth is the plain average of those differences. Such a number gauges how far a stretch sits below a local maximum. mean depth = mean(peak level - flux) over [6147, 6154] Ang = -0.11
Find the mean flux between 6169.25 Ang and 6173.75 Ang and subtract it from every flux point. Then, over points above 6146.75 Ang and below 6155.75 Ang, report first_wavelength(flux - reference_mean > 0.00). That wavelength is 6147.5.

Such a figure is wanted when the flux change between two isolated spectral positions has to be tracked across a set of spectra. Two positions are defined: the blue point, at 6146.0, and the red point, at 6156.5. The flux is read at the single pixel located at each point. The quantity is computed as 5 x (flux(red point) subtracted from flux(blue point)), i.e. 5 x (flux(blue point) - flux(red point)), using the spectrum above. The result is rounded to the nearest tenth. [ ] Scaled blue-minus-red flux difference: -1.5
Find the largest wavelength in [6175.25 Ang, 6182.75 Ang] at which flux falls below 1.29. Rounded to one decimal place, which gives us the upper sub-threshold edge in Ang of 6182.0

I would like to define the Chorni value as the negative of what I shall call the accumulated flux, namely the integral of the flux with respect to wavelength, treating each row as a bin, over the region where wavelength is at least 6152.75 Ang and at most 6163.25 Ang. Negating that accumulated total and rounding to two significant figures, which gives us -14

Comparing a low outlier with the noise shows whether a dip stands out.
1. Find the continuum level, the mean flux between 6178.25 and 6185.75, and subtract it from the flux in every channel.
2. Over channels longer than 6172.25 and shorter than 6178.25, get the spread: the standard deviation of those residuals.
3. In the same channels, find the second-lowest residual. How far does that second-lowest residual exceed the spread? -0.05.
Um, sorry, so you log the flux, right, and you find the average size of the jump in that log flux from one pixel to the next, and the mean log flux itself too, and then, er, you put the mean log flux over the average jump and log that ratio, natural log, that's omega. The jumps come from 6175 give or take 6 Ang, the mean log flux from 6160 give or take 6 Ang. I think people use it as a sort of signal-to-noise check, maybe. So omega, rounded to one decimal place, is 1.1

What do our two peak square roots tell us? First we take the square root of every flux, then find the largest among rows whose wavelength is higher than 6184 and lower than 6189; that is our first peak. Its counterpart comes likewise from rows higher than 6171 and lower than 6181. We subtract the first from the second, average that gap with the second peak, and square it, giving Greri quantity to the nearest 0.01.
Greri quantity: 0.39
